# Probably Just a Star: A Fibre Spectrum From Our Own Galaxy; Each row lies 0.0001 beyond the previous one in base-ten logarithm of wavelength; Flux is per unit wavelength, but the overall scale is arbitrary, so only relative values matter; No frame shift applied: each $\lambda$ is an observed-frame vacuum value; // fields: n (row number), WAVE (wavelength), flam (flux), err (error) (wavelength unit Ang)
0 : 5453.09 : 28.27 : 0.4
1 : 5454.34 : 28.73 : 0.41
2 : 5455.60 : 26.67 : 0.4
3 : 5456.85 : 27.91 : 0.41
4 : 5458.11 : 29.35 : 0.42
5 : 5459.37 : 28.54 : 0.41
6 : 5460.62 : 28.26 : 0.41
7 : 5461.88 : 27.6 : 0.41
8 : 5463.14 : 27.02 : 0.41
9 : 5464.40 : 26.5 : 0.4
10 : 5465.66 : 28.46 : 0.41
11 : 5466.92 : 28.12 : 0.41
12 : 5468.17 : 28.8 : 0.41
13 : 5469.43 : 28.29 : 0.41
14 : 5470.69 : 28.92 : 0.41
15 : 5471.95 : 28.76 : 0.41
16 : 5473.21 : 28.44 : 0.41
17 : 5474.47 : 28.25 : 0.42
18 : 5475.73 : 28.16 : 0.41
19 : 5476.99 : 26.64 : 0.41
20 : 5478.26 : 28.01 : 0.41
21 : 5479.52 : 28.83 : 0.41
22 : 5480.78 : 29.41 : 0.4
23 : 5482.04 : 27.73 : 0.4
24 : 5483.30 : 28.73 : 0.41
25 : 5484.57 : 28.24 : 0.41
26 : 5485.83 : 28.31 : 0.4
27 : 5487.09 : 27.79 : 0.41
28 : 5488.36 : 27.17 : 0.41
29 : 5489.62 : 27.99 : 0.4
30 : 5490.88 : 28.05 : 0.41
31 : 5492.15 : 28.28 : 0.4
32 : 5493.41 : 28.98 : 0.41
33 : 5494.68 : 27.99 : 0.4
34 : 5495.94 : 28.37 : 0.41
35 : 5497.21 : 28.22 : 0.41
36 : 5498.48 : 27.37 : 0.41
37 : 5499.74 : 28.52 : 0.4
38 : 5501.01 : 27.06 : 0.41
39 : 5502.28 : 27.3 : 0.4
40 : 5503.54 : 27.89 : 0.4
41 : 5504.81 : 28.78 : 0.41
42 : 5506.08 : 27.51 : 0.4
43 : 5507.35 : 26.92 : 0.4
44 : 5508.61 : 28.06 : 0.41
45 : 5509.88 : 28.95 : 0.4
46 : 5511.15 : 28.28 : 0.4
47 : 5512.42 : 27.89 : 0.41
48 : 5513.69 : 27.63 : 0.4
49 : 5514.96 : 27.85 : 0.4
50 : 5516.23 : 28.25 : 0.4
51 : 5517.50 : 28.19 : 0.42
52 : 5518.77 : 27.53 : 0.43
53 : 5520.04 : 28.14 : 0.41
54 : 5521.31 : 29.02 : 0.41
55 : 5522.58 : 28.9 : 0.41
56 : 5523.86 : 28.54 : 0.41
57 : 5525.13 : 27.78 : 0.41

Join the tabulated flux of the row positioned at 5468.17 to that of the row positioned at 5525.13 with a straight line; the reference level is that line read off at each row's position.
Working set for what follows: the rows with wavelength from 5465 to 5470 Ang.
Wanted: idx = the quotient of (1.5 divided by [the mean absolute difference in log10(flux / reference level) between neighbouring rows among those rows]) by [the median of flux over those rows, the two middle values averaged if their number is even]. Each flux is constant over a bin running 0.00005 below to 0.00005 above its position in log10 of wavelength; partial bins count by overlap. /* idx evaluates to 7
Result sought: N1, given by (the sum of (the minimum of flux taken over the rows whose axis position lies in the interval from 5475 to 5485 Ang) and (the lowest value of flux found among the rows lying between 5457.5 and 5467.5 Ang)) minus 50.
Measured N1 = 3.14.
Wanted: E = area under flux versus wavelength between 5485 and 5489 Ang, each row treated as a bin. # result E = 111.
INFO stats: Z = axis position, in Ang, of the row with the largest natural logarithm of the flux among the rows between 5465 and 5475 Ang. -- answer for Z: 5470.69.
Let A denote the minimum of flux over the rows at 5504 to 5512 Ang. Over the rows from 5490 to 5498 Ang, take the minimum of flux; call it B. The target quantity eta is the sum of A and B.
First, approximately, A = 26.92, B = 27.99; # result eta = 54.9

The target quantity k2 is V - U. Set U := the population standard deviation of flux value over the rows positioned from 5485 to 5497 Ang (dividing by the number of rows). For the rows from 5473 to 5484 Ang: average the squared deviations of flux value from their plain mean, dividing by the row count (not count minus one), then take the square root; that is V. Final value 0.3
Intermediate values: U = 0.46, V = 0.74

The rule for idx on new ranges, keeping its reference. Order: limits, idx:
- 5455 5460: 3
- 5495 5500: 5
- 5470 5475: 17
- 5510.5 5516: 12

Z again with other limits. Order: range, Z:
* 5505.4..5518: 5509.88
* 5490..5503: 5493.41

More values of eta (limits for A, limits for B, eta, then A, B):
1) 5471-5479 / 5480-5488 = 54.4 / 26.64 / 27.73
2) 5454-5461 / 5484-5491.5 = 53.8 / 26.67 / 27.17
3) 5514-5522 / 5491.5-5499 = 54.9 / 27.53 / 27.37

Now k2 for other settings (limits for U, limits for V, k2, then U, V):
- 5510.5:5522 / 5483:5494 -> 0.1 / 0.42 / 0.49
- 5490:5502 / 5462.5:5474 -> 0.2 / 0.55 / 0.79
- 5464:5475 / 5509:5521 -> -0.3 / 0.68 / 0.40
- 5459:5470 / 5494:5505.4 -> -0.2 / 0.72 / 0.56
